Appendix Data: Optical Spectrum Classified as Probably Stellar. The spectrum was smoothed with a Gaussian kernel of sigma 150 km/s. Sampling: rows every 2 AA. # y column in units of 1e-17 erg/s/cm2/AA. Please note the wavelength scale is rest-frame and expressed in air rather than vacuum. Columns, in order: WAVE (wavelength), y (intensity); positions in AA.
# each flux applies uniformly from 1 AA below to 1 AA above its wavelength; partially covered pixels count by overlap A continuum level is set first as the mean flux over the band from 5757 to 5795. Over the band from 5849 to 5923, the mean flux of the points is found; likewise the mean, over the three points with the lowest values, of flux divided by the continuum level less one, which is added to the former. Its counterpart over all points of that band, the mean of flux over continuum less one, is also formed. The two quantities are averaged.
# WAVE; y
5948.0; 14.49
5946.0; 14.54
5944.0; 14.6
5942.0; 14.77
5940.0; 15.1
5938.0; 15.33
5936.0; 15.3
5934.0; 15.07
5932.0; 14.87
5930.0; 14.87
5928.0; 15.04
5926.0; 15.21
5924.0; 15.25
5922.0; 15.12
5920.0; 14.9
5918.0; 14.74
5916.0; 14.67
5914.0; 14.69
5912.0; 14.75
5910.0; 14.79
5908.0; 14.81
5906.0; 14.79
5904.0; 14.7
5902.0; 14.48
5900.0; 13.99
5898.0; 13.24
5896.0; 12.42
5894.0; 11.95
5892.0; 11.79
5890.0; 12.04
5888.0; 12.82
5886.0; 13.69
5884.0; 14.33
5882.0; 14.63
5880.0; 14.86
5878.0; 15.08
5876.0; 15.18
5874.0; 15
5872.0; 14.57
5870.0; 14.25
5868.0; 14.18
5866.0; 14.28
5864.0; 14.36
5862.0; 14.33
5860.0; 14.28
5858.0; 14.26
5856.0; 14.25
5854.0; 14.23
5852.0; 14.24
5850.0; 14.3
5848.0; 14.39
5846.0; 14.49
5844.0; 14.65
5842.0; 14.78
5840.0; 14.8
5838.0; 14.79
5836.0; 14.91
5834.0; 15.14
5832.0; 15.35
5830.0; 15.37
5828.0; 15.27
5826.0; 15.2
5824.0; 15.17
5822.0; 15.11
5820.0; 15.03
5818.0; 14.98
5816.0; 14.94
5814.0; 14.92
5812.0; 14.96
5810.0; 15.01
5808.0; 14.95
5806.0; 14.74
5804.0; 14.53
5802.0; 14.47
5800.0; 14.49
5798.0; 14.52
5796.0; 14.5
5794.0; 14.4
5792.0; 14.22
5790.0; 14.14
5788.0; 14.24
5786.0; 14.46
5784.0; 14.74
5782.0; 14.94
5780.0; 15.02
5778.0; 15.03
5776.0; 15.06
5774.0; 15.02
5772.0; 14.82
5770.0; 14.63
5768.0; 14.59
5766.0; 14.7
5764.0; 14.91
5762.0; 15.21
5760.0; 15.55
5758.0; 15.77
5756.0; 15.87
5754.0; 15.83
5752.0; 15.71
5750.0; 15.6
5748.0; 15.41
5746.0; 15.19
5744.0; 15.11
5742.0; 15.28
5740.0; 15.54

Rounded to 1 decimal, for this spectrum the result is 7.0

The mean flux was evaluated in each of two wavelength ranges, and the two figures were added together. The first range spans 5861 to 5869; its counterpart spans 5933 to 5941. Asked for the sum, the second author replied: 29.5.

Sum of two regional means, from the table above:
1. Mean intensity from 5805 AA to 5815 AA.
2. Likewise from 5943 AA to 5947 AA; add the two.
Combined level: 29.49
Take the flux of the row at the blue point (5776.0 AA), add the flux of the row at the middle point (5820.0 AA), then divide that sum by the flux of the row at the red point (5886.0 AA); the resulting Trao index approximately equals 2.20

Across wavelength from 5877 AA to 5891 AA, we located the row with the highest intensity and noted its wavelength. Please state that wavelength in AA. 5878.0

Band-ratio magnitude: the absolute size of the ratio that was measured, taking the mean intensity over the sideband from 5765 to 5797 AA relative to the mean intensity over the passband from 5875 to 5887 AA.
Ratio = 1.00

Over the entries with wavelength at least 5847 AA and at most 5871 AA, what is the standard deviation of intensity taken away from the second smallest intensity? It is 14.2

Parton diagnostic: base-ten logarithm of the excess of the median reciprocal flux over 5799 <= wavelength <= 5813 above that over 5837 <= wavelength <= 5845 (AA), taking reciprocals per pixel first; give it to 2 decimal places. -3.69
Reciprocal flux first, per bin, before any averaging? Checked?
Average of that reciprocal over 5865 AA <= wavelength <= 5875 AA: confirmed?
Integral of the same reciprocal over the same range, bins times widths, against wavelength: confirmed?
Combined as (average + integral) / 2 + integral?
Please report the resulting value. 1.07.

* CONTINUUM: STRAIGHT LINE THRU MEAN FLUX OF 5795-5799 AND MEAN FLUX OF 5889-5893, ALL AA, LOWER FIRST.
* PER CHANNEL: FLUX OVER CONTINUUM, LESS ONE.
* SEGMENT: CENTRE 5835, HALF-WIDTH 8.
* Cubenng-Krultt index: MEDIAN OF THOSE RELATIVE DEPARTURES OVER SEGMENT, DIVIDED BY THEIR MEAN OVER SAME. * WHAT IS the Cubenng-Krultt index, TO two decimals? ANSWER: 0.98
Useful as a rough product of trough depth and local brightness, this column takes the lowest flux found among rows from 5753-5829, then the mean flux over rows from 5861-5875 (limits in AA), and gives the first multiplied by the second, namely 204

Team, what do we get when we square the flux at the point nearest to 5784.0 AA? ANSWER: 217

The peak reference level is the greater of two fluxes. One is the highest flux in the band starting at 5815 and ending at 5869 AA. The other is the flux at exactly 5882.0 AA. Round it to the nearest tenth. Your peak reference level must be 15.4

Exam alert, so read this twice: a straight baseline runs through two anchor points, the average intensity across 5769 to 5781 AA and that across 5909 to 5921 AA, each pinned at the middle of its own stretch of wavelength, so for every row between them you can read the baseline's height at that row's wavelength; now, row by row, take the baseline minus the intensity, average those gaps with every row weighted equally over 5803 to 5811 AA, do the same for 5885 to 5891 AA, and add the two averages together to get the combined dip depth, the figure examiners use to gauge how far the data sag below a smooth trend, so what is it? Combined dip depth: 2.0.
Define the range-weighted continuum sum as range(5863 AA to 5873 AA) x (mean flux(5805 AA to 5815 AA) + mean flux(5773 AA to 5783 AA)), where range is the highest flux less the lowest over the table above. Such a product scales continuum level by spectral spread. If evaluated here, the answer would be 12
